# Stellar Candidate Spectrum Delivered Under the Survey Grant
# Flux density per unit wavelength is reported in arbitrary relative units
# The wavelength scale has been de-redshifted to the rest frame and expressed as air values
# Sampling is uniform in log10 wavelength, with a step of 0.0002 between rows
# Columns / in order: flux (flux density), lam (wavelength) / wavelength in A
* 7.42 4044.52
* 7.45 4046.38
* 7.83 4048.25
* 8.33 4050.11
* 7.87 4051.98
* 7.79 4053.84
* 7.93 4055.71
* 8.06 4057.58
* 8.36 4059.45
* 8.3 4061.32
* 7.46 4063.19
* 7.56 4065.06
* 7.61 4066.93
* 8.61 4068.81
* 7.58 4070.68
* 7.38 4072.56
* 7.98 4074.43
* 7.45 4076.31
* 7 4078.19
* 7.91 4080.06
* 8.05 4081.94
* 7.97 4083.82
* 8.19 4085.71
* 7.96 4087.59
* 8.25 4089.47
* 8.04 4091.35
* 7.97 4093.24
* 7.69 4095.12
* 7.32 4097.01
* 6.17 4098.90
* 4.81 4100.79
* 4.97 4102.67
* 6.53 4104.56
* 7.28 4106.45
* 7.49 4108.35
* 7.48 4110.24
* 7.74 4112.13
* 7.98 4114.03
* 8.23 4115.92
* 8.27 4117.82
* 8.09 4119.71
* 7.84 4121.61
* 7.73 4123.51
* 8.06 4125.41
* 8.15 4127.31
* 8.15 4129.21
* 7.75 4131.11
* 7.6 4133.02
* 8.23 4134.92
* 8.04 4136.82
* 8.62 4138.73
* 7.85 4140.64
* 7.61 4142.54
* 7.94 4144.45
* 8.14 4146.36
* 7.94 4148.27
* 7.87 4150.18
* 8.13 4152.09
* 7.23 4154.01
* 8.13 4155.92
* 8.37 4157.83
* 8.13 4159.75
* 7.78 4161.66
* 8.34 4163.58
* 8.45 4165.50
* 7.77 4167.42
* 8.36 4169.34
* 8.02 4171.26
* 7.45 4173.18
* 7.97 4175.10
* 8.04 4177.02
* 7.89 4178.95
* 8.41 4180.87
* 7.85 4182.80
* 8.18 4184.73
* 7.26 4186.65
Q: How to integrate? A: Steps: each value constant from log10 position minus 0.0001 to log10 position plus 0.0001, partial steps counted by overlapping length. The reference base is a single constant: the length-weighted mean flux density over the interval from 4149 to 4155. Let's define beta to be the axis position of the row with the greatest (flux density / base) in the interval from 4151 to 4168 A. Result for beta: 4165.50 A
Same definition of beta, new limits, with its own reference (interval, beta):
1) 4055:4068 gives 4059.45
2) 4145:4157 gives 4146.36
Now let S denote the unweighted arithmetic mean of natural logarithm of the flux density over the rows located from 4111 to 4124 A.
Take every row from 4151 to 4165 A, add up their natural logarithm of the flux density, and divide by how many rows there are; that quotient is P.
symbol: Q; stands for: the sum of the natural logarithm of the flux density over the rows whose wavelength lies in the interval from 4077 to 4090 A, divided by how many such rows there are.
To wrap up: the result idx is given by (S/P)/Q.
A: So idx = 0.483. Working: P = 2.08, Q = 2.07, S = 2.08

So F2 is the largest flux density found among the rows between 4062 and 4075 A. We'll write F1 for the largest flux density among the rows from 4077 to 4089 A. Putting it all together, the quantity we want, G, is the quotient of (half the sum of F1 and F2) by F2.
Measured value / 0.98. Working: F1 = 8.19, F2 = 8.61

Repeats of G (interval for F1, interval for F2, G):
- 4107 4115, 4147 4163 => 0.98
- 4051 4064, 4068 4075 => 0.99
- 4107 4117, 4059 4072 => 0.98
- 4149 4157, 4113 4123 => 0.99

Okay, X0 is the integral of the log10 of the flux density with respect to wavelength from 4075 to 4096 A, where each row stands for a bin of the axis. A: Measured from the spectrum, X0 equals 19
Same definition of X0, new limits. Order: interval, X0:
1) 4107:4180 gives 66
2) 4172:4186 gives 13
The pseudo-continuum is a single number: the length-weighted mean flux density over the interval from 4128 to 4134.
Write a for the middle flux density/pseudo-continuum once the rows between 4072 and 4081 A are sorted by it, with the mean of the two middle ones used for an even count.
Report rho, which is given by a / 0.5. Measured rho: 1.90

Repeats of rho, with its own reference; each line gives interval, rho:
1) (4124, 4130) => 2.08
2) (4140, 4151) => 2.01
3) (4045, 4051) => 2.00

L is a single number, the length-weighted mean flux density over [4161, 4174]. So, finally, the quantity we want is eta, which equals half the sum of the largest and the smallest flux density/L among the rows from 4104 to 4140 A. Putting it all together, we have 0.94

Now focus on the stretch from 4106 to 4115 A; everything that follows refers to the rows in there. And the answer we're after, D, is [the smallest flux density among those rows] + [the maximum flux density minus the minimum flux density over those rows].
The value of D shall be 8.0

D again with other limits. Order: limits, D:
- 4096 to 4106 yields 7.3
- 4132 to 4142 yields 8.6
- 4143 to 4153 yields 8.1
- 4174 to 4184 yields 8.4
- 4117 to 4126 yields 8.3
